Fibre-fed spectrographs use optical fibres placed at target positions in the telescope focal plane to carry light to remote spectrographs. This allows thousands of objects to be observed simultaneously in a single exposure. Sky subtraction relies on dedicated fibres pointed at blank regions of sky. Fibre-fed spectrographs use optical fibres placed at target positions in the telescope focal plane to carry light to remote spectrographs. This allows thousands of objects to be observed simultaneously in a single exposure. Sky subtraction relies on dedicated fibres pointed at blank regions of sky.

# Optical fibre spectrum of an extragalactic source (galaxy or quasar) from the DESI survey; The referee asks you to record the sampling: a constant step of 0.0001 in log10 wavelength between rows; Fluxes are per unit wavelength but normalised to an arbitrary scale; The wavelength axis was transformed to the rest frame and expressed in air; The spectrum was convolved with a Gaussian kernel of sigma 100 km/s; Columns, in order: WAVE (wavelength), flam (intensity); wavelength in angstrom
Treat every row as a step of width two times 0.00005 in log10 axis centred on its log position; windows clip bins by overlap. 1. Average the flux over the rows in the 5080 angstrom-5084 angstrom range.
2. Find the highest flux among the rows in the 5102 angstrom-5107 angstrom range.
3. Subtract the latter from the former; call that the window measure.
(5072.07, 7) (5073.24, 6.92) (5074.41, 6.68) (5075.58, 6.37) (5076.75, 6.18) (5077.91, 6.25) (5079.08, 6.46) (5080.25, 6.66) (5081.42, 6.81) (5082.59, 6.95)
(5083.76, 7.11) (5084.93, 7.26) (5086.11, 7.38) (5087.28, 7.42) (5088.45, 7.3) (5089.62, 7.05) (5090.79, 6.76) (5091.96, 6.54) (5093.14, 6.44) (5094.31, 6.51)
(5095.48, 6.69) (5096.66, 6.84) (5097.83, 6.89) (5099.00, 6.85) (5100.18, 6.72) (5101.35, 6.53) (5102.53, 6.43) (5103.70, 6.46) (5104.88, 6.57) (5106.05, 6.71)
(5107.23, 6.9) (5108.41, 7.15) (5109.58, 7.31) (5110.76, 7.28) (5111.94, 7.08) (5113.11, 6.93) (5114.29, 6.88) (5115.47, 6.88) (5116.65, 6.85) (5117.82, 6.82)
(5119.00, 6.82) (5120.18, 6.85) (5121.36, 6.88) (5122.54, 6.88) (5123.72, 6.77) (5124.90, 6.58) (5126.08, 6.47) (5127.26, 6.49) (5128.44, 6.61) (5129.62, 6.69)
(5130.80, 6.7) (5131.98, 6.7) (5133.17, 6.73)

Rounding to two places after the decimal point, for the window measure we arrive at 0.17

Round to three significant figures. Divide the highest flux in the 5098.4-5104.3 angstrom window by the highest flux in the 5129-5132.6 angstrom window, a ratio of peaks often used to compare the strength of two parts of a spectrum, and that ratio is 1.02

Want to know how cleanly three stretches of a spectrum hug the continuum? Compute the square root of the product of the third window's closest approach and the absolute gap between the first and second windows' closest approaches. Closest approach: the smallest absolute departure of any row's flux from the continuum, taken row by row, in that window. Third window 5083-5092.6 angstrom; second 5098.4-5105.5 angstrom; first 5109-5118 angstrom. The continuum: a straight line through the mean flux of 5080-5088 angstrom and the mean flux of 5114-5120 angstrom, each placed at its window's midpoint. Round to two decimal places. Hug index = 0.03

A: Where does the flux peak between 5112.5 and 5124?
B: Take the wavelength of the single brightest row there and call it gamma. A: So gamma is 5113.11 angstrom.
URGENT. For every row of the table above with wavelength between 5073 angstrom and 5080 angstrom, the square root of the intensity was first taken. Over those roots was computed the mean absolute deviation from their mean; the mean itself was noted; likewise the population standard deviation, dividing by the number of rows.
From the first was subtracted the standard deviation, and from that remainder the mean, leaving -2.55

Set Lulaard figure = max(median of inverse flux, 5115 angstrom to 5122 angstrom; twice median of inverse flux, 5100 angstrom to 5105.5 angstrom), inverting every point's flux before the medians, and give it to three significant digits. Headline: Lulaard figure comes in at 0.306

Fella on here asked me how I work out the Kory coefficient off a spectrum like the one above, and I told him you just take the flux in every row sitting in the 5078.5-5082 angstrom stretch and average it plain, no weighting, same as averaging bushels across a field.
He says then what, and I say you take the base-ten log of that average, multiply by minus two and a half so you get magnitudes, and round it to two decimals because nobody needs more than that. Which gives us -2.06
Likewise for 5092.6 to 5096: -2.04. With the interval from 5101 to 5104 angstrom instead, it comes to -2.03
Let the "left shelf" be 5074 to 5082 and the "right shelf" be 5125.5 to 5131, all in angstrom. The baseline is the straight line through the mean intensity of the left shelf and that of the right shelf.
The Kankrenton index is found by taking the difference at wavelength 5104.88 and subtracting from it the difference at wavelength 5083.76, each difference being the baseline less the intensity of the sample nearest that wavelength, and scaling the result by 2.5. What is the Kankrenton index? 1.5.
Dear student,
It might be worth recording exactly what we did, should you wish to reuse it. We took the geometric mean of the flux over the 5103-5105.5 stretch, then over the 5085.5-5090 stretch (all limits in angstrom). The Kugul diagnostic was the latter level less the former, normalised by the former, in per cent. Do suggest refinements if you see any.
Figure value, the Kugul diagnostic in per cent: 12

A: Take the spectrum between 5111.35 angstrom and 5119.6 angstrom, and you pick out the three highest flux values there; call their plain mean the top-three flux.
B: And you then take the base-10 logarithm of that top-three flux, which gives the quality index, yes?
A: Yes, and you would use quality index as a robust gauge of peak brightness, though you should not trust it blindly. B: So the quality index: 0.843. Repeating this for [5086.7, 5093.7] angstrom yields 0.861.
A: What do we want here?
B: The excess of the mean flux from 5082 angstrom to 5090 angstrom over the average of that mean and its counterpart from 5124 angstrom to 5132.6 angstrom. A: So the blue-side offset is 0.30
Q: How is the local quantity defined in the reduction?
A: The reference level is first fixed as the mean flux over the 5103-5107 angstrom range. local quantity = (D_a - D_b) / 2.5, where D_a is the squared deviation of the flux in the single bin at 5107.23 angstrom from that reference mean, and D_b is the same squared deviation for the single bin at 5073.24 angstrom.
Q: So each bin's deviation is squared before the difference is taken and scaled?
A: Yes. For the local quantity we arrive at -0.005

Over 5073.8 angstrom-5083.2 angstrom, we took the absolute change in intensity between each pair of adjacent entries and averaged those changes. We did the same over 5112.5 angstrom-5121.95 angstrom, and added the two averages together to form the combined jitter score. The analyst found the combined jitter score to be 0.21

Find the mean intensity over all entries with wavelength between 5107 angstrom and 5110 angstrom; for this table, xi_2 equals 7.1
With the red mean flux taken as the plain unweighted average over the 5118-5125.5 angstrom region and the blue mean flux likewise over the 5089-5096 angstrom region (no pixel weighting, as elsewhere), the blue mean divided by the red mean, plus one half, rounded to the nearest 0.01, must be 1.48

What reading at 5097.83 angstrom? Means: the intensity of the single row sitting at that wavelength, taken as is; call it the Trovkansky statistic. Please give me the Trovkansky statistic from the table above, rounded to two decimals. 6.89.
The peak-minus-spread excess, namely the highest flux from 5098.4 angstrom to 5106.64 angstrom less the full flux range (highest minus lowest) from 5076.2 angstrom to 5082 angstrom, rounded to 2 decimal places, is 6.22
